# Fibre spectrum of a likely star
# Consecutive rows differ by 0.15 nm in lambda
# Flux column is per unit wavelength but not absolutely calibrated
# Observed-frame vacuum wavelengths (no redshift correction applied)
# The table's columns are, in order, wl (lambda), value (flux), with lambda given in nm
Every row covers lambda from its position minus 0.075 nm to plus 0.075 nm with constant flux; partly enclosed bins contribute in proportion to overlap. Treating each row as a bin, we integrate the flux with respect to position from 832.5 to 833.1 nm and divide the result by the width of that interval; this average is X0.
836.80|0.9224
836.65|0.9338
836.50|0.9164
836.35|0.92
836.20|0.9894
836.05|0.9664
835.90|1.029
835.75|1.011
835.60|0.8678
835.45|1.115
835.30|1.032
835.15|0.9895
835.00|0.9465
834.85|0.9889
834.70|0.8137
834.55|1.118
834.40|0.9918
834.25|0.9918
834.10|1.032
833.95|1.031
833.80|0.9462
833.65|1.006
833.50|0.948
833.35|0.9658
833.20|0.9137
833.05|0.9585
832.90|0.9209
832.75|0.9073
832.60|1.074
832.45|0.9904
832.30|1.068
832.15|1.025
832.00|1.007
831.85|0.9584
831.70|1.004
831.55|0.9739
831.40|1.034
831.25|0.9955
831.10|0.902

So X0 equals 0.97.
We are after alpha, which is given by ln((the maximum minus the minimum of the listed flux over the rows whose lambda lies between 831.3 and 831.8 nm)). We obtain -2.81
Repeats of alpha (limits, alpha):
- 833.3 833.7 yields -2.85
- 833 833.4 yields -2.95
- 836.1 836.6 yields -2.62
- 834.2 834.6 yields -2.07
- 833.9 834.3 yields -3.21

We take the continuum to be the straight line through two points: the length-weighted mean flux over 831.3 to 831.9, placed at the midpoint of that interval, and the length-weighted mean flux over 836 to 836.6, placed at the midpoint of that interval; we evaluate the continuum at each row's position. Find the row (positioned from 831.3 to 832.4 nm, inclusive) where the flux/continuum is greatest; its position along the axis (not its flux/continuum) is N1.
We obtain 832.30 nm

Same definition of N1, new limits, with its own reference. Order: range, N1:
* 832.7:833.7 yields 833.65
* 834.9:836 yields 835.45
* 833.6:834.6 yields 834.55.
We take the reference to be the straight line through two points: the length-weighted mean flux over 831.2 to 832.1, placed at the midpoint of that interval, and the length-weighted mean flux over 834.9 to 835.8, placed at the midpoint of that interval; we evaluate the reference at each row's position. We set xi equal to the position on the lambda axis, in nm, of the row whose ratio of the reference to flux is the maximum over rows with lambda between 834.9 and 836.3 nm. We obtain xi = 835.60 nm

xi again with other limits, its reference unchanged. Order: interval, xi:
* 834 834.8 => 834.70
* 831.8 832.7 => 831.85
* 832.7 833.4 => 832.75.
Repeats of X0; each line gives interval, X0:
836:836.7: 0.94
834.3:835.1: 0.97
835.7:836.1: 1.00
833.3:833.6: 0.96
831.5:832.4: 1.01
